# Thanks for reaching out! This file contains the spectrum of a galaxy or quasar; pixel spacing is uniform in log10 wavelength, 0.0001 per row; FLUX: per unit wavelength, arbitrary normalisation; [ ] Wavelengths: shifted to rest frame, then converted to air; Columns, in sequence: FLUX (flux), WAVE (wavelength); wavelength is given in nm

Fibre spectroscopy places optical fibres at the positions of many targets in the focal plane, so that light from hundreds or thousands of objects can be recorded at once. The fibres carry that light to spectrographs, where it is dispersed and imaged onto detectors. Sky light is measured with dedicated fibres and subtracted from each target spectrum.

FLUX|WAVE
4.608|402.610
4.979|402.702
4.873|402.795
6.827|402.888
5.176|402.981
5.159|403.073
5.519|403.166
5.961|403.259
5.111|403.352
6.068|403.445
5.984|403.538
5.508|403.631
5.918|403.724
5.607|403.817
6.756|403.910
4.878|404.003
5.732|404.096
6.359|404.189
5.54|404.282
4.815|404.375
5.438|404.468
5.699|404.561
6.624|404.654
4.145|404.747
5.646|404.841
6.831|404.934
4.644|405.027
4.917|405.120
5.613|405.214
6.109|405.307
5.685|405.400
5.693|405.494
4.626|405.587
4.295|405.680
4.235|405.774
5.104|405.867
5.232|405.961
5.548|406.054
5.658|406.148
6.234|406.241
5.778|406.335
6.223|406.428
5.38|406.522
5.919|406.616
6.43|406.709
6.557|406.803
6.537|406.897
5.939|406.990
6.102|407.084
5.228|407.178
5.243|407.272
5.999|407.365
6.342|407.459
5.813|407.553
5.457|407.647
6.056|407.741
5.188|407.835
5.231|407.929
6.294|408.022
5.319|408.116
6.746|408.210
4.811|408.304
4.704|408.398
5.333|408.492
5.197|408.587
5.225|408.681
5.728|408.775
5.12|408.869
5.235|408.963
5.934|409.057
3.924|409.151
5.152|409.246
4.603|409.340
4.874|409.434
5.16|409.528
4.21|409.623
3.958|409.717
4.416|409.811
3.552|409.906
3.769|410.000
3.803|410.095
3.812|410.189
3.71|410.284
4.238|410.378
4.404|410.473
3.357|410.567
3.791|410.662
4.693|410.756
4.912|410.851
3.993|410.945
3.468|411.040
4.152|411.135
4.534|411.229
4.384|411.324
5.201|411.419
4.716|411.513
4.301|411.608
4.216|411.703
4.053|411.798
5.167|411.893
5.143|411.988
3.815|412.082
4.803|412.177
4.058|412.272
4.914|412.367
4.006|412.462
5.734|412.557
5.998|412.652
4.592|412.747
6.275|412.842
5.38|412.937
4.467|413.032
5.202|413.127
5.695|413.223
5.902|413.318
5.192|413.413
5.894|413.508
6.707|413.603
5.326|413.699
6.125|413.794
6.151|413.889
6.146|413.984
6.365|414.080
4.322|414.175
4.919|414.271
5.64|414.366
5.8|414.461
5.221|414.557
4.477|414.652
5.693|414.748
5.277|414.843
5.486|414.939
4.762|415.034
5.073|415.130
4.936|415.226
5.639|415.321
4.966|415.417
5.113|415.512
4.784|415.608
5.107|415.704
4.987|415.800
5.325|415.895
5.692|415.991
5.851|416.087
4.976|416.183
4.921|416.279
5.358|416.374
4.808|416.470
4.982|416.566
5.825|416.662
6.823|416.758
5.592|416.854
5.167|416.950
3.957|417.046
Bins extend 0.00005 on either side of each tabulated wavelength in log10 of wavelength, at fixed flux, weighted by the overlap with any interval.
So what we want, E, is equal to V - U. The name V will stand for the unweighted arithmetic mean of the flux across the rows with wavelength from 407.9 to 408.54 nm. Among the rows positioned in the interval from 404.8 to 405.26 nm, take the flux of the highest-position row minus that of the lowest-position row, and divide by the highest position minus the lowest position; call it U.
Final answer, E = 5.6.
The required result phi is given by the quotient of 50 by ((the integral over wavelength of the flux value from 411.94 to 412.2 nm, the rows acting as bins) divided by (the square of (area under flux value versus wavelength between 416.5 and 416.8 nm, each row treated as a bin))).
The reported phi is 127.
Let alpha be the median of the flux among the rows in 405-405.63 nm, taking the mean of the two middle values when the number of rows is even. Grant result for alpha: 5.6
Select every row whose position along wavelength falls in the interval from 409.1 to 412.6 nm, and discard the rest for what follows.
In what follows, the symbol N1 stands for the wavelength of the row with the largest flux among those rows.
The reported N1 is 412.557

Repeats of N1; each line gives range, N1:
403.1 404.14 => 403.910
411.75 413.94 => 413.603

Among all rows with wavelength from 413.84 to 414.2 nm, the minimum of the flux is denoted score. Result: 4.322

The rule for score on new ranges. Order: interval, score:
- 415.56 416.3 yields 4.784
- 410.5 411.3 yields 3.357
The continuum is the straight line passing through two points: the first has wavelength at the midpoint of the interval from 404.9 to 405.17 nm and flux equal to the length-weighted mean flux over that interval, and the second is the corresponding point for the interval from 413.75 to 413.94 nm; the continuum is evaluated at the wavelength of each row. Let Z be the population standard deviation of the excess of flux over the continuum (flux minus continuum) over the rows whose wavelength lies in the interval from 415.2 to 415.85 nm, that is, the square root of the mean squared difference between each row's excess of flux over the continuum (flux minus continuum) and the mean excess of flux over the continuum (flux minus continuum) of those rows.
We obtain 0.26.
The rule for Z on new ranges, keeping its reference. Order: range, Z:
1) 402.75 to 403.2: 0.69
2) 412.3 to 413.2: 0.71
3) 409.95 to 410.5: 0.25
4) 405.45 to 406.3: 0.63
